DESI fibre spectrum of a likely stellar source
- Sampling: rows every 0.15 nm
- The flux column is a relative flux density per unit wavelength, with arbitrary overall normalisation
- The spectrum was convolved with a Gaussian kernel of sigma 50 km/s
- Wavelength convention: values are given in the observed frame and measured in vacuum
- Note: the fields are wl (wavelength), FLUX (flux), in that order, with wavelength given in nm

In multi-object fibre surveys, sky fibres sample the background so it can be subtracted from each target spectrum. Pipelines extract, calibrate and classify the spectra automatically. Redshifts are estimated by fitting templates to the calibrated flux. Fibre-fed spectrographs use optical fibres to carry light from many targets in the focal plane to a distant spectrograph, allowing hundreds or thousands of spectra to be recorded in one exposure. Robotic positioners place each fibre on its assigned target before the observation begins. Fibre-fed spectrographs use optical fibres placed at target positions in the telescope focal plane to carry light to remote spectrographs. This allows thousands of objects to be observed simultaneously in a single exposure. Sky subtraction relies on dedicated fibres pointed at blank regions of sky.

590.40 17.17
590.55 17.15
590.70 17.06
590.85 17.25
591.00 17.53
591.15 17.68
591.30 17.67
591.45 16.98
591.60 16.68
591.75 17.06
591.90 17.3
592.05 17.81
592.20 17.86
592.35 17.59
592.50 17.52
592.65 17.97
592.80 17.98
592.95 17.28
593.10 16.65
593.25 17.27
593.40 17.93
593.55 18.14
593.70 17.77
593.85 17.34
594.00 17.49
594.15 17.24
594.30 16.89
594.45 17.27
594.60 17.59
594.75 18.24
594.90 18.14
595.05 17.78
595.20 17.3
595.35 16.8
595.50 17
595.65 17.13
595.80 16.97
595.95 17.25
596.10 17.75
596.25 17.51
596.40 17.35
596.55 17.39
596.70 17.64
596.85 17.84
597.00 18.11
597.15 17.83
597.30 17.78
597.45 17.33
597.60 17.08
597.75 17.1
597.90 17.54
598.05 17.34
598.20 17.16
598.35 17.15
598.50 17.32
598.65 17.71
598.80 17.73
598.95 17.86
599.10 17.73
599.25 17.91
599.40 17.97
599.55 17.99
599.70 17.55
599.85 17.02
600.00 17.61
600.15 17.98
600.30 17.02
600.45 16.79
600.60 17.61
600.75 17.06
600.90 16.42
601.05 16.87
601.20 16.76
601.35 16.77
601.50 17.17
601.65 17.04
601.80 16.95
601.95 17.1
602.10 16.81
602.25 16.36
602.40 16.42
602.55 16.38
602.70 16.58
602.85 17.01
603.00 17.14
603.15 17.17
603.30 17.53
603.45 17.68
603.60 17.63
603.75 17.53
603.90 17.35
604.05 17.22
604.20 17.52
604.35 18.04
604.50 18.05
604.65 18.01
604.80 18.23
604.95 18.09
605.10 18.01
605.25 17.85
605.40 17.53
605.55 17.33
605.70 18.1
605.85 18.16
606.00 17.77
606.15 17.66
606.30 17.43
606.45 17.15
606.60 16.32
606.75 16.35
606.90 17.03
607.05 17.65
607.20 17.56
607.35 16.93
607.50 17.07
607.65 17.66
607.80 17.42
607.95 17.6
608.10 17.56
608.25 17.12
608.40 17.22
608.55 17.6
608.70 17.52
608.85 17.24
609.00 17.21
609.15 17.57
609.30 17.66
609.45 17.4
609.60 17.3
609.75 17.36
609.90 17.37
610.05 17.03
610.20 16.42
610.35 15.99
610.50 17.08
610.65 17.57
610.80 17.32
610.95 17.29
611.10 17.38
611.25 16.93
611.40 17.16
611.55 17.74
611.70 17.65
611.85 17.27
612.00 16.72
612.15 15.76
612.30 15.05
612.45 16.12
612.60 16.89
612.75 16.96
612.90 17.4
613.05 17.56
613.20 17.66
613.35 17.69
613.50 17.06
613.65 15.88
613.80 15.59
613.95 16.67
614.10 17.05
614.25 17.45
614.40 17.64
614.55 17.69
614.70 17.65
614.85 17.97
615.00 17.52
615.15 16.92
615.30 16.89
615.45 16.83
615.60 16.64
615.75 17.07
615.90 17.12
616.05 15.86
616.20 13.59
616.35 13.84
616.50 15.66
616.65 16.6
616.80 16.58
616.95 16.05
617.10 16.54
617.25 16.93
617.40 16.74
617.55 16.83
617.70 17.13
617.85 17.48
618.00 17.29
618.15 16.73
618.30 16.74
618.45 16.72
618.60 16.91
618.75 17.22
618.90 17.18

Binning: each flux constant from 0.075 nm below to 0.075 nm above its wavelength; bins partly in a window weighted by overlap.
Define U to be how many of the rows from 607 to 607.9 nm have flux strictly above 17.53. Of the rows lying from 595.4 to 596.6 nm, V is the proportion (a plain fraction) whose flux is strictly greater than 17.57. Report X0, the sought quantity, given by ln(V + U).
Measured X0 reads 1.1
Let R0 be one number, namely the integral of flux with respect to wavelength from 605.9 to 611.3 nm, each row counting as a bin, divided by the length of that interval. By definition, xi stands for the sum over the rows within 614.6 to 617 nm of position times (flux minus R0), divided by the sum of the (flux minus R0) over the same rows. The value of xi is 616.41 nm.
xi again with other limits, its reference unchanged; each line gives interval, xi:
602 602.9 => 602.44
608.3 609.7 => 609.03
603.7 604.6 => 604.29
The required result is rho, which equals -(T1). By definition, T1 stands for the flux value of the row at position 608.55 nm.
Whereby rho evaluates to -17.6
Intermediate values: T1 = 17.6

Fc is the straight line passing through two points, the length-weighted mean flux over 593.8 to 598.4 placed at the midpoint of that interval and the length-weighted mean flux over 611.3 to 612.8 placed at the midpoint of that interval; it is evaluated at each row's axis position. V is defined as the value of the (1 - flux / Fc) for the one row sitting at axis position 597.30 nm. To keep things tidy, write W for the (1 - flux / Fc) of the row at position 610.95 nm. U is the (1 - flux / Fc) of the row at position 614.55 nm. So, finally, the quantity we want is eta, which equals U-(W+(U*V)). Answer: -0.04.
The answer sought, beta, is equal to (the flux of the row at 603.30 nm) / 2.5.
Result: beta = 7.01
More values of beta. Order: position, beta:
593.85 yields 6.94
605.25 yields 7.14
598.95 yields 7.14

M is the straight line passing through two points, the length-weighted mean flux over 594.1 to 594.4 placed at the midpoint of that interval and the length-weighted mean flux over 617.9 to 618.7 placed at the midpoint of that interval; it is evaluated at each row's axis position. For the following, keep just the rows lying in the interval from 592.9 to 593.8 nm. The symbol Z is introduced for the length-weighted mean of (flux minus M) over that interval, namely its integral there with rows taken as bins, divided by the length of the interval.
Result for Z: 0.43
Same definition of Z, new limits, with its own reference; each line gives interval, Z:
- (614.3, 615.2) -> 0.65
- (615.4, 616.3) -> -0.82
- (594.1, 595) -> 0.51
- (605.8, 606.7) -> 0.38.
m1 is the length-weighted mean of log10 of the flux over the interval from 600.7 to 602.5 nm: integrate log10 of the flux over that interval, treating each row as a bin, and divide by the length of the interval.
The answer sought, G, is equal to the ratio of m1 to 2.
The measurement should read 0.613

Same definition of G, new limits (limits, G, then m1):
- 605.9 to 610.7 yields 0.618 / 1.24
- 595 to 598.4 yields 0.620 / 1.24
